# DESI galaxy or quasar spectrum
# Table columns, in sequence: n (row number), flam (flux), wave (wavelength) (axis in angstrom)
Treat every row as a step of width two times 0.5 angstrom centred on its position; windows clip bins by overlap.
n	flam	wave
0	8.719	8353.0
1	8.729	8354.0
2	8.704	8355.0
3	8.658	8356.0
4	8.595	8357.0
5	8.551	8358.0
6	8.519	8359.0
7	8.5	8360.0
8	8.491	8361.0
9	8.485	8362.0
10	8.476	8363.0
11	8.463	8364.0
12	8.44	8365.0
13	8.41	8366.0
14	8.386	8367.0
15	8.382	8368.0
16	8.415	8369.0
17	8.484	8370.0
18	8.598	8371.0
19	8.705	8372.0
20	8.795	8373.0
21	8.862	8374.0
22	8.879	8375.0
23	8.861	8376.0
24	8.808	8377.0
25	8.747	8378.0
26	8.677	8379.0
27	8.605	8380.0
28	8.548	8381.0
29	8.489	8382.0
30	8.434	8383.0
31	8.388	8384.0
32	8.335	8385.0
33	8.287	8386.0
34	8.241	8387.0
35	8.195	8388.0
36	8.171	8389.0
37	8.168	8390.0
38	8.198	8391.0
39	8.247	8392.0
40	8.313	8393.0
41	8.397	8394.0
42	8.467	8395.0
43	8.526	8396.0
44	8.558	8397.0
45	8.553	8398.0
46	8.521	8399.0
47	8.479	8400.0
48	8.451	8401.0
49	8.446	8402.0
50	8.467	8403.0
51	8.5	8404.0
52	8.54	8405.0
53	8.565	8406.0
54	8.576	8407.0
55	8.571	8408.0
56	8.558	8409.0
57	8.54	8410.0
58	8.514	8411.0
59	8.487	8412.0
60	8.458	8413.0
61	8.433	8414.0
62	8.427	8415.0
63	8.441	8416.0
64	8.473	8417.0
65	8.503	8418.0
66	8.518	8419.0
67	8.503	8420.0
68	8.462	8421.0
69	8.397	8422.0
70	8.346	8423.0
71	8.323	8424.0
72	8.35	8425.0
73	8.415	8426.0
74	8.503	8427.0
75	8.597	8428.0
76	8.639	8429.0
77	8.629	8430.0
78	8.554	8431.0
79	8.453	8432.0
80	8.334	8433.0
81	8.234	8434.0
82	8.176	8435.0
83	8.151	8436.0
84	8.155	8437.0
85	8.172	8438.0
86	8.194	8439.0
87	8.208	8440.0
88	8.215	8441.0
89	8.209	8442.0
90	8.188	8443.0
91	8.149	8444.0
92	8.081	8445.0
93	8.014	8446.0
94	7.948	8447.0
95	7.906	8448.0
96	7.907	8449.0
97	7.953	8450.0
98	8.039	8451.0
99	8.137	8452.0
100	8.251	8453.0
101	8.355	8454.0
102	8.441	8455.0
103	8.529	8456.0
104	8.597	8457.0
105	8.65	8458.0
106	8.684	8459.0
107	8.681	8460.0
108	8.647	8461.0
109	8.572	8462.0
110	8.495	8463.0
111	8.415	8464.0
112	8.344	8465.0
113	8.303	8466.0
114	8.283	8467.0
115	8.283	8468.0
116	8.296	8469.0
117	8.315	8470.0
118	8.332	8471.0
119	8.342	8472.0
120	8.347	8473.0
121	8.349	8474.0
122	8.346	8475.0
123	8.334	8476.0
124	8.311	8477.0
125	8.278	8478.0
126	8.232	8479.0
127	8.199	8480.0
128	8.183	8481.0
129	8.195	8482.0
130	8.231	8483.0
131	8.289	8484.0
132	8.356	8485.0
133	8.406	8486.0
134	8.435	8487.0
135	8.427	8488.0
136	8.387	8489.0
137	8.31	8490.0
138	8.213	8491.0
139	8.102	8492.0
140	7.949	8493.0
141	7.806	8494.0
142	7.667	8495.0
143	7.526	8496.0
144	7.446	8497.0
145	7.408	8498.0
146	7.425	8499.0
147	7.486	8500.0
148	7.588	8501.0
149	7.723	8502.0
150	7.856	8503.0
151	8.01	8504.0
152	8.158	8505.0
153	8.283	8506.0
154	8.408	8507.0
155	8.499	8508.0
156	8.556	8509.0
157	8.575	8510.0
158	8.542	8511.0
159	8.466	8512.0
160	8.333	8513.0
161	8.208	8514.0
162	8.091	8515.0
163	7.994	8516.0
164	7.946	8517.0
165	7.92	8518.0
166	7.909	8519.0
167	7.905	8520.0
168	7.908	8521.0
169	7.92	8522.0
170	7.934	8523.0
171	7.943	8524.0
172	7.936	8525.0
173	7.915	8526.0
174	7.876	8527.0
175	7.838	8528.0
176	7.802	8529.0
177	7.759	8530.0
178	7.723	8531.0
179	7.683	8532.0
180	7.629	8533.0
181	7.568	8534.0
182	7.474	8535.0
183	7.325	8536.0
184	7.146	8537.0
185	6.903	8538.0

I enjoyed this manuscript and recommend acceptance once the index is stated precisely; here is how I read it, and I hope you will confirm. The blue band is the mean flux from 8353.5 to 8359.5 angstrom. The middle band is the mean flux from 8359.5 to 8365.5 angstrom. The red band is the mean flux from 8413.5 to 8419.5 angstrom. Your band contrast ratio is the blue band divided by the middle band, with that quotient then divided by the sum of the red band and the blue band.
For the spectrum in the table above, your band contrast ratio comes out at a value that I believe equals 0.060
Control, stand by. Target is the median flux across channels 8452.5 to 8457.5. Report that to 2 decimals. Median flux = 8.44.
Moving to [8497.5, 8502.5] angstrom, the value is 7.49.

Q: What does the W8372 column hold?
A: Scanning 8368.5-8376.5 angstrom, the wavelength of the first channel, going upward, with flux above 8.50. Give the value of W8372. 8371.0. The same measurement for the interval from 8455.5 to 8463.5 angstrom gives 8456.0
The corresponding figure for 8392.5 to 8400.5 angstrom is 8396.0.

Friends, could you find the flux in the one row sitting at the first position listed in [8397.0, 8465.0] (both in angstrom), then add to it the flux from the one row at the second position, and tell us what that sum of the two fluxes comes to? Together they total 16.9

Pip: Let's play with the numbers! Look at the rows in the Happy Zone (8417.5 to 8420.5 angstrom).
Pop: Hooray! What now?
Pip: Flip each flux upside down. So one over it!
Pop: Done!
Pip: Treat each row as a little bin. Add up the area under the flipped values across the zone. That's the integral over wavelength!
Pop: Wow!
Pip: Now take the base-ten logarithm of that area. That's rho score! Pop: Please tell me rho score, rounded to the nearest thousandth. -0.453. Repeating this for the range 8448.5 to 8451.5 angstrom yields -0.424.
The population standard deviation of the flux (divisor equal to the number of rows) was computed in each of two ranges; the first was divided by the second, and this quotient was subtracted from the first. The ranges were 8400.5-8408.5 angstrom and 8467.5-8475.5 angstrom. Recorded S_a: -2.1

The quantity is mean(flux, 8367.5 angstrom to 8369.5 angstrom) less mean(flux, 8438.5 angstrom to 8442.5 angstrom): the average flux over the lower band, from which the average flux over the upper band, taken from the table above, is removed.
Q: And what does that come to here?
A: 0.19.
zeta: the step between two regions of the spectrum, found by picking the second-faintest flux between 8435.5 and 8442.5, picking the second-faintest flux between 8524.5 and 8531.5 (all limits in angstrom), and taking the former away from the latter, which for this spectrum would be -0.40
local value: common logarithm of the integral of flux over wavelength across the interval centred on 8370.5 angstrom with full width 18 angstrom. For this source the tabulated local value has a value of 2.19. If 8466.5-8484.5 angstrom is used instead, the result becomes 2.17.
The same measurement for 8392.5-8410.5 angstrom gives 2.18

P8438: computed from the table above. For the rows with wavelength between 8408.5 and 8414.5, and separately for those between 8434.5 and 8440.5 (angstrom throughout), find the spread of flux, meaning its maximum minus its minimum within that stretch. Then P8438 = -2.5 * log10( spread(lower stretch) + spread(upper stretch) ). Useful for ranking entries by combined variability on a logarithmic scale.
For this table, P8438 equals 1.85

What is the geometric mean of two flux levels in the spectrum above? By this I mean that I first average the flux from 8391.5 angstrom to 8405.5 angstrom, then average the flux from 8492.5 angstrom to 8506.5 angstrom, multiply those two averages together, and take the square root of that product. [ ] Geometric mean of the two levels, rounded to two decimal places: 8.09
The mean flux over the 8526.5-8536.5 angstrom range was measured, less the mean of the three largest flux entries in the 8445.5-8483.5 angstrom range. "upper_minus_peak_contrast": -1.0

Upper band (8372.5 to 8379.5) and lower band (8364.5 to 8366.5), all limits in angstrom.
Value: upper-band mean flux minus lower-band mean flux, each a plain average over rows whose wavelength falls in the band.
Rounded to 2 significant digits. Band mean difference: 0.38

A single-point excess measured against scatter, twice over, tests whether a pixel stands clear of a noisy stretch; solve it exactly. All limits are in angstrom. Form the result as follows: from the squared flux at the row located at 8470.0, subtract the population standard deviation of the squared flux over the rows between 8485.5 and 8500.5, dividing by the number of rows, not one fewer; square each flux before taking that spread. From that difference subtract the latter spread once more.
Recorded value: 56.5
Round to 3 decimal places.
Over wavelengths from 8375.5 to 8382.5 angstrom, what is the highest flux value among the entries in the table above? 8.861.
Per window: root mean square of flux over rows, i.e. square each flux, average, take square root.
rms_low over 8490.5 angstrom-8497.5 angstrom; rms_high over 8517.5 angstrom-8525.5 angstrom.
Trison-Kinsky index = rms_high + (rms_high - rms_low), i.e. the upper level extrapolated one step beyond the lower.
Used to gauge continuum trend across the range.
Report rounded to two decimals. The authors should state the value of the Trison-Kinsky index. 8.02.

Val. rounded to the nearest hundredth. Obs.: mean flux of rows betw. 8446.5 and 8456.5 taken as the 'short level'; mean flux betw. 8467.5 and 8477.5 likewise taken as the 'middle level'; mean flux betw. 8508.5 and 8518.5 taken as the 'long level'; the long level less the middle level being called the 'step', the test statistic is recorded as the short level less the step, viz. 8.21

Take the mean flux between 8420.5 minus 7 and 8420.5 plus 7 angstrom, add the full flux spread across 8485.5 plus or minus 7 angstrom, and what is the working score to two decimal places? 8.77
